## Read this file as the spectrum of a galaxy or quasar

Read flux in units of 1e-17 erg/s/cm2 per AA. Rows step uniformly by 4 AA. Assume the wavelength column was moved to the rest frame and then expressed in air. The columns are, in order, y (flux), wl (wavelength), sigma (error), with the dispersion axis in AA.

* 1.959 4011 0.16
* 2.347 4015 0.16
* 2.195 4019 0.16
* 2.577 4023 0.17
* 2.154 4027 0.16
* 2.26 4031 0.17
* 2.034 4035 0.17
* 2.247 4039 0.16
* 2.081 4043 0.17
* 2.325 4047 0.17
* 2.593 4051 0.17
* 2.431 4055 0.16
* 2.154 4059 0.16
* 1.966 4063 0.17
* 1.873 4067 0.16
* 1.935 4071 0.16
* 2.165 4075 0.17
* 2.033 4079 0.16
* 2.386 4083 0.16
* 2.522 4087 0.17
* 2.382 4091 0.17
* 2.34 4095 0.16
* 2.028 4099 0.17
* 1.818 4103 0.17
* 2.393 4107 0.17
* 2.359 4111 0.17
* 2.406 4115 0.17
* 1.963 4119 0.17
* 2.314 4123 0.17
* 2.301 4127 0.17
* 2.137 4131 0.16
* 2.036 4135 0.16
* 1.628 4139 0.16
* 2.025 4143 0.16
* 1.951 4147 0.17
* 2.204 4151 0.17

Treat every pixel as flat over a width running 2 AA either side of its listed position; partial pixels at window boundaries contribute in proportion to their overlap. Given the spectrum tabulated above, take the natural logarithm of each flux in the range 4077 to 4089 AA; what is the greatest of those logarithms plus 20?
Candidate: 20.93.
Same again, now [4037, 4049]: 20.84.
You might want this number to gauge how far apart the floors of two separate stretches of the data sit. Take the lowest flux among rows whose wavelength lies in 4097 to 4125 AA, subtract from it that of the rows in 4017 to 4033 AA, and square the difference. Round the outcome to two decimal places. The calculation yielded 0.11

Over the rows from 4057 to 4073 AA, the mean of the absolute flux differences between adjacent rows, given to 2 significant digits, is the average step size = 0.11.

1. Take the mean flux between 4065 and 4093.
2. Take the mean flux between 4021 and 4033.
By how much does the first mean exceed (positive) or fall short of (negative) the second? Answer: -0.15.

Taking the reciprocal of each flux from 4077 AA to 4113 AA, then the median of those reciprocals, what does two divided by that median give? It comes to 4.72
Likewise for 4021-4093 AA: 4.41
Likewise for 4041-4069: 4.31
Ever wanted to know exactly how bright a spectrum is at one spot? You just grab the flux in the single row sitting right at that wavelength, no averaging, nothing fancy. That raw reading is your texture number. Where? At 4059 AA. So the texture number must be 2.154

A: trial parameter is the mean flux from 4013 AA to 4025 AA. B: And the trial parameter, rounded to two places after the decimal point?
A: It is 2.37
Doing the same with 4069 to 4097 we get 2.25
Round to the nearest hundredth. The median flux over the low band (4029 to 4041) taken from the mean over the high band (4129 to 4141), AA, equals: -0.31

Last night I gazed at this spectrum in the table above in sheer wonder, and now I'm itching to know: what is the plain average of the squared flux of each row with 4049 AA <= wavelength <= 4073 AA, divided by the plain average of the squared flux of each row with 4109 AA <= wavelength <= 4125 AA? 0.92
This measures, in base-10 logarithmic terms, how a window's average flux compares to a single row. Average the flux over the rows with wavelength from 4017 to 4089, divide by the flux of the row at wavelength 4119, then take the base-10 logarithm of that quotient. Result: 0.053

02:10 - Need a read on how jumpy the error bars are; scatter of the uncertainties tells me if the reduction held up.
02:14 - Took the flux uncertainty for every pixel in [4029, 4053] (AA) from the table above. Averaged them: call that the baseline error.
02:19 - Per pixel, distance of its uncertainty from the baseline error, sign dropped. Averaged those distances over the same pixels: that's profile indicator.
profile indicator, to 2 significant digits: 0.0028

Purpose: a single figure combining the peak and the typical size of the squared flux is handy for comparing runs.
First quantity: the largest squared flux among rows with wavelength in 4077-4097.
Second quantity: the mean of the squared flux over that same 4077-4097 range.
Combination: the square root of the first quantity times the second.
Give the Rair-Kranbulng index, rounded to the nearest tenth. 5.9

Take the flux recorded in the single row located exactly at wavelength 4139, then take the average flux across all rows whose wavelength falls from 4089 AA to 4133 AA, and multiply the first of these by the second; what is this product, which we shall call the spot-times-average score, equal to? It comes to 3.6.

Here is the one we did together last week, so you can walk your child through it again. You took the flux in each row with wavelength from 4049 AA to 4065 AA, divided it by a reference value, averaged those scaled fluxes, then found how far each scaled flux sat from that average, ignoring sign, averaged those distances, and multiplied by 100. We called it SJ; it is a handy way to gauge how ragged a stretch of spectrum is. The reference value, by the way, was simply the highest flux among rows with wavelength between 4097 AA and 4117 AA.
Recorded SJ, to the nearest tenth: 9.4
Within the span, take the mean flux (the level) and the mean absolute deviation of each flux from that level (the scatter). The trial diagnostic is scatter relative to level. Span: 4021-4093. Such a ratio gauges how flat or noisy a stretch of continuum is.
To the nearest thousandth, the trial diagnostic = 0.083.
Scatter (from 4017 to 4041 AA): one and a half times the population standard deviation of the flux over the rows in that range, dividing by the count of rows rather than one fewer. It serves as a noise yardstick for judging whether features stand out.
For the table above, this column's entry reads 0.25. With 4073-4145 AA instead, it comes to 0.35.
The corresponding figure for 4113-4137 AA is 0.24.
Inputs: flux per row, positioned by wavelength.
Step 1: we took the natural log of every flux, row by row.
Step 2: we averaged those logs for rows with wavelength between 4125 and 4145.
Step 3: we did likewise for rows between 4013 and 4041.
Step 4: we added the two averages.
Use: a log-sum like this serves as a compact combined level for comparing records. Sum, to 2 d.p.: 1.51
